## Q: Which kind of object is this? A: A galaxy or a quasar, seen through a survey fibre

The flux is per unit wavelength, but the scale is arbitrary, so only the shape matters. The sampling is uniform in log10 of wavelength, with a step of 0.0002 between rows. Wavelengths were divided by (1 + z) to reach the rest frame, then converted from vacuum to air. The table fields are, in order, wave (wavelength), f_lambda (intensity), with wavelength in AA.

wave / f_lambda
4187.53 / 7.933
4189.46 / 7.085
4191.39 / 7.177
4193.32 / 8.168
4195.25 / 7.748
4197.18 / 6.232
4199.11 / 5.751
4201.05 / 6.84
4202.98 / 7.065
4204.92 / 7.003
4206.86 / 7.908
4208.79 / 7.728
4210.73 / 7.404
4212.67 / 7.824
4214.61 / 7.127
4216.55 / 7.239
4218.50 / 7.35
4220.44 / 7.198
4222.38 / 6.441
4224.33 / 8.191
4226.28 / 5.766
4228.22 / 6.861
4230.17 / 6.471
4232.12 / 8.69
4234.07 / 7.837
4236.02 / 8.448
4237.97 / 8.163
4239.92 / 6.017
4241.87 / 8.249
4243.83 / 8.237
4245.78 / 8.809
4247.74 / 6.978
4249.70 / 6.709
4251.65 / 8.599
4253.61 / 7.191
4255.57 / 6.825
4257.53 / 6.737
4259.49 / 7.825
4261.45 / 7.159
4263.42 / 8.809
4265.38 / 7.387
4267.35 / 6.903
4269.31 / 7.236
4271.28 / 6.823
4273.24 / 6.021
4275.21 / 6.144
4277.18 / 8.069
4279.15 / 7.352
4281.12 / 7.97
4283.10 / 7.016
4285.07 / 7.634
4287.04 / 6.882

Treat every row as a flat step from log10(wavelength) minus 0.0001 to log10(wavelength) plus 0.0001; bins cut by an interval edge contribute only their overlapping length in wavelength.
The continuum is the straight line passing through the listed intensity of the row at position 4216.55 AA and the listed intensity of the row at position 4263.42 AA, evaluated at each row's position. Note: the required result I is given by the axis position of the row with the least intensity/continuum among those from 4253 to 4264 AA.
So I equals 4257.53 AA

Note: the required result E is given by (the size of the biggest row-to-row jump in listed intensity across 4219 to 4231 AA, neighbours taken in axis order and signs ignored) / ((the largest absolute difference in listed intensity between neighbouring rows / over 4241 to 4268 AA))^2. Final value 0.68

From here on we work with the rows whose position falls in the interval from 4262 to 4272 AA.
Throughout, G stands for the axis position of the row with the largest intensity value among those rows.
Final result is 4263.42 AA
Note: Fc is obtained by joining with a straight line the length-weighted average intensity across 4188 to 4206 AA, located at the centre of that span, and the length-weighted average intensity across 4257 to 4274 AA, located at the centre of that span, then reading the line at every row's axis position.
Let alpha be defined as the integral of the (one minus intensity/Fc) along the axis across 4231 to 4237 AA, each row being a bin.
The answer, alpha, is -1.0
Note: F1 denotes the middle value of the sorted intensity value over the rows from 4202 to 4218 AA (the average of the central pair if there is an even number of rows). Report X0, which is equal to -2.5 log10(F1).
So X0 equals -2.16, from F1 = 7.32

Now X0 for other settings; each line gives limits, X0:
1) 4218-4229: -2.12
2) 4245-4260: -2.13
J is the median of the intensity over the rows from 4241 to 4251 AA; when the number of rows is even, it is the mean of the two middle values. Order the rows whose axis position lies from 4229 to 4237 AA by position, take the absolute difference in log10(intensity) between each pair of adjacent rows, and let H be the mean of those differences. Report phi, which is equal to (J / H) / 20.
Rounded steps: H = 0.069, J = 8.2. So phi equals 6.0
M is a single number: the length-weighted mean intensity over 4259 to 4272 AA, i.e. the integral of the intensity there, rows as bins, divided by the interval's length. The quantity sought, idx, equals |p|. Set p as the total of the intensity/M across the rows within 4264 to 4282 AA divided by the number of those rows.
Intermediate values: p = 0.95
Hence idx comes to 0.95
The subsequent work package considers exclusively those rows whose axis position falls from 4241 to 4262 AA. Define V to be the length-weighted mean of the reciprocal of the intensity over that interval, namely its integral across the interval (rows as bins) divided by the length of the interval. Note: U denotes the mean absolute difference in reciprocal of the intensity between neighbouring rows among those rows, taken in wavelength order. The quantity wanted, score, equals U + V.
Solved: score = 0.147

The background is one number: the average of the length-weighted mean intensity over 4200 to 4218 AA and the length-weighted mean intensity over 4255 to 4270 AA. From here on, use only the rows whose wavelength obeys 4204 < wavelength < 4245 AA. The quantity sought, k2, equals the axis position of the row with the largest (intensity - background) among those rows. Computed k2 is 4232.12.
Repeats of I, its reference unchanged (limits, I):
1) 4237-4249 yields 4239.92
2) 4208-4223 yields 4222.38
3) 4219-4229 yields 4226.28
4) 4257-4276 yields 4273.24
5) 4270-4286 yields 4273.24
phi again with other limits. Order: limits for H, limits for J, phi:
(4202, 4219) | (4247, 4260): 17.1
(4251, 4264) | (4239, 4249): 8.2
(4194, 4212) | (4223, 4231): 8.8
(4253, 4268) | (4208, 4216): 8.1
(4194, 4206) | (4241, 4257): 8.7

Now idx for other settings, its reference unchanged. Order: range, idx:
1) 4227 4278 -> 1.00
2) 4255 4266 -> 1.00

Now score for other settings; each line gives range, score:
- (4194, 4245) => 0.156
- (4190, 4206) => 0.159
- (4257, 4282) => 0.155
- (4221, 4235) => 0.171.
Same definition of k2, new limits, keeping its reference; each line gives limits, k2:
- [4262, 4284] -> 4263.42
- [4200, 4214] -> 4206.86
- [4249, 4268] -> 4263.42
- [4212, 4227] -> 4224.33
